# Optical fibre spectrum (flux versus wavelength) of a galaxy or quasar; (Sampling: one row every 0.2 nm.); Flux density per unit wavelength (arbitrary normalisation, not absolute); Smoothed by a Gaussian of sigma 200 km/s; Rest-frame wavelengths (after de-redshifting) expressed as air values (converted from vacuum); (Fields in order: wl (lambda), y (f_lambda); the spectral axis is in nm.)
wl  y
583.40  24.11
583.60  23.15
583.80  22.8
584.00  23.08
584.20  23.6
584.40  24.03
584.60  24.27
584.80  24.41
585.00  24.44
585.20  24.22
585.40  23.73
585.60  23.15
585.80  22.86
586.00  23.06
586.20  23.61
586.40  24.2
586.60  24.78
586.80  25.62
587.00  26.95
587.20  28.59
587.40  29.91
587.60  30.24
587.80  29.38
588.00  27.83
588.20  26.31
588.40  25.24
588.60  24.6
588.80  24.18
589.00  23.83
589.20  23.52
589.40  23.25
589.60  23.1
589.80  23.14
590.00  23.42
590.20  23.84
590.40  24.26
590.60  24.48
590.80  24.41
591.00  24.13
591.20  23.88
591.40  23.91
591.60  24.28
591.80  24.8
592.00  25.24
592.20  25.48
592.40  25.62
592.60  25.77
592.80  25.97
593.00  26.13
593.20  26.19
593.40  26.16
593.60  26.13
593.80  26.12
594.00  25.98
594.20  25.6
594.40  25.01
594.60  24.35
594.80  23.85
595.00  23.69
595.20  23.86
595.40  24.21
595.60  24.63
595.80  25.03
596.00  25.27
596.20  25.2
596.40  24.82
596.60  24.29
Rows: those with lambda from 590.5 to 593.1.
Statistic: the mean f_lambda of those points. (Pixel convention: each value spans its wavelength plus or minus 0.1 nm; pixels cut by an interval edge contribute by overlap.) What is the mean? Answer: 24.9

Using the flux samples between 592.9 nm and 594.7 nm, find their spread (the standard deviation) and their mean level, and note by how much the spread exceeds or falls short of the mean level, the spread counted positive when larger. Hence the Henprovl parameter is -25.1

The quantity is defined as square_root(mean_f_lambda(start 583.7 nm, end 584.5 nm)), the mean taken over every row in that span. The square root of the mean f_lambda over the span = 4.84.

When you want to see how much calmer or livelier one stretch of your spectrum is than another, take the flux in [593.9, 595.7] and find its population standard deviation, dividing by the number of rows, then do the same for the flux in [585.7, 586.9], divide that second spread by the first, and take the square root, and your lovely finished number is 1.13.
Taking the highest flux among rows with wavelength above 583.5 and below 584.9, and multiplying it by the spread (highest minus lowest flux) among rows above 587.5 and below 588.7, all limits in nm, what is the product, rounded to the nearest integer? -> 138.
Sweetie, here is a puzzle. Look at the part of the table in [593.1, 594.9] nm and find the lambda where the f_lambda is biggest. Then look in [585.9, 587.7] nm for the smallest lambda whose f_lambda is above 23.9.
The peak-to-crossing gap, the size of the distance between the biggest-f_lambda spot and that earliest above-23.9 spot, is 6.80 nm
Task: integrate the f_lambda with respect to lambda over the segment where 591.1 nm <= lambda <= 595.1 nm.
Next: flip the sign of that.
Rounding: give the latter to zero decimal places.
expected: -101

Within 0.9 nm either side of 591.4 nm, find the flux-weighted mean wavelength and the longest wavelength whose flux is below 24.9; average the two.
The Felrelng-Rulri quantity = 591.60 nm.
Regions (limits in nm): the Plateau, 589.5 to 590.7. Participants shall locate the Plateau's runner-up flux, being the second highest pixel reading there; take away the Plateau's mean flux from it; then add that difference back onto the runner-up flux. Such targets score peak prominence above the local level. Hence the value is 24.8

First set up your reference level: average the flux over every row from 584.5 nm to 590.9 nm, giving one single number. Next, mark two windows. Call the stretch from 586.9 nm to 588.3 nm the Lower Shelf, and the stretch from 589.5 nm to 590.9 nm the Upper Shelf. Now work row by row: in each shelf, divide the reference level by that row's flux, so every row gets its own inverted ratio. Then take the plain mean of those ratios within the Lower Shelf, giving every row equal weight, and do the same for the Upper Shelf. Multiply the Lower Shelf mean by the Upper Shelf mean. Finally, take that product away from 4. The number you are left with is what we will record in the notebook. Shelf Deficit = 3.078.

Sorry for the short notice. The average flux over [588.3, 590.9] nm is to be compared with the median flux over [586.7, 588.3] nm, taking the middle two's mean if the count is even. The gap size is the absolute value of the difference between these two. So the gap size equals 4.3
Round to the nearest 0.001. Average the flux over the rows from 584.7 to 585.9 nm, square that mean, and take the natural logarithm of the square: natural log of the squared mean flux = 6.340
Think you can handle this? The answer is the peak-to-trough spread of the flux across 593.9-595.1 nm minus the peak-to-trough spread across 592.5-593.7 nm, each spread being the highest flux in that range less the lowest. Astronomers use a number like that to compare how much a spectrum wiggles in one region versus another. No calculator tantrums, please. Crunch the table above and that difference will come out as 1.9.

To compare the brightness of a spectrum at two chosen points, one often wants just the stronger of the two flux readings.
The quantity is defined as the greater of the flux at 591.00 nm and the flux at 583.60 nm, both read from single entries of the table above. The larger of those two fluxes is 24.1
